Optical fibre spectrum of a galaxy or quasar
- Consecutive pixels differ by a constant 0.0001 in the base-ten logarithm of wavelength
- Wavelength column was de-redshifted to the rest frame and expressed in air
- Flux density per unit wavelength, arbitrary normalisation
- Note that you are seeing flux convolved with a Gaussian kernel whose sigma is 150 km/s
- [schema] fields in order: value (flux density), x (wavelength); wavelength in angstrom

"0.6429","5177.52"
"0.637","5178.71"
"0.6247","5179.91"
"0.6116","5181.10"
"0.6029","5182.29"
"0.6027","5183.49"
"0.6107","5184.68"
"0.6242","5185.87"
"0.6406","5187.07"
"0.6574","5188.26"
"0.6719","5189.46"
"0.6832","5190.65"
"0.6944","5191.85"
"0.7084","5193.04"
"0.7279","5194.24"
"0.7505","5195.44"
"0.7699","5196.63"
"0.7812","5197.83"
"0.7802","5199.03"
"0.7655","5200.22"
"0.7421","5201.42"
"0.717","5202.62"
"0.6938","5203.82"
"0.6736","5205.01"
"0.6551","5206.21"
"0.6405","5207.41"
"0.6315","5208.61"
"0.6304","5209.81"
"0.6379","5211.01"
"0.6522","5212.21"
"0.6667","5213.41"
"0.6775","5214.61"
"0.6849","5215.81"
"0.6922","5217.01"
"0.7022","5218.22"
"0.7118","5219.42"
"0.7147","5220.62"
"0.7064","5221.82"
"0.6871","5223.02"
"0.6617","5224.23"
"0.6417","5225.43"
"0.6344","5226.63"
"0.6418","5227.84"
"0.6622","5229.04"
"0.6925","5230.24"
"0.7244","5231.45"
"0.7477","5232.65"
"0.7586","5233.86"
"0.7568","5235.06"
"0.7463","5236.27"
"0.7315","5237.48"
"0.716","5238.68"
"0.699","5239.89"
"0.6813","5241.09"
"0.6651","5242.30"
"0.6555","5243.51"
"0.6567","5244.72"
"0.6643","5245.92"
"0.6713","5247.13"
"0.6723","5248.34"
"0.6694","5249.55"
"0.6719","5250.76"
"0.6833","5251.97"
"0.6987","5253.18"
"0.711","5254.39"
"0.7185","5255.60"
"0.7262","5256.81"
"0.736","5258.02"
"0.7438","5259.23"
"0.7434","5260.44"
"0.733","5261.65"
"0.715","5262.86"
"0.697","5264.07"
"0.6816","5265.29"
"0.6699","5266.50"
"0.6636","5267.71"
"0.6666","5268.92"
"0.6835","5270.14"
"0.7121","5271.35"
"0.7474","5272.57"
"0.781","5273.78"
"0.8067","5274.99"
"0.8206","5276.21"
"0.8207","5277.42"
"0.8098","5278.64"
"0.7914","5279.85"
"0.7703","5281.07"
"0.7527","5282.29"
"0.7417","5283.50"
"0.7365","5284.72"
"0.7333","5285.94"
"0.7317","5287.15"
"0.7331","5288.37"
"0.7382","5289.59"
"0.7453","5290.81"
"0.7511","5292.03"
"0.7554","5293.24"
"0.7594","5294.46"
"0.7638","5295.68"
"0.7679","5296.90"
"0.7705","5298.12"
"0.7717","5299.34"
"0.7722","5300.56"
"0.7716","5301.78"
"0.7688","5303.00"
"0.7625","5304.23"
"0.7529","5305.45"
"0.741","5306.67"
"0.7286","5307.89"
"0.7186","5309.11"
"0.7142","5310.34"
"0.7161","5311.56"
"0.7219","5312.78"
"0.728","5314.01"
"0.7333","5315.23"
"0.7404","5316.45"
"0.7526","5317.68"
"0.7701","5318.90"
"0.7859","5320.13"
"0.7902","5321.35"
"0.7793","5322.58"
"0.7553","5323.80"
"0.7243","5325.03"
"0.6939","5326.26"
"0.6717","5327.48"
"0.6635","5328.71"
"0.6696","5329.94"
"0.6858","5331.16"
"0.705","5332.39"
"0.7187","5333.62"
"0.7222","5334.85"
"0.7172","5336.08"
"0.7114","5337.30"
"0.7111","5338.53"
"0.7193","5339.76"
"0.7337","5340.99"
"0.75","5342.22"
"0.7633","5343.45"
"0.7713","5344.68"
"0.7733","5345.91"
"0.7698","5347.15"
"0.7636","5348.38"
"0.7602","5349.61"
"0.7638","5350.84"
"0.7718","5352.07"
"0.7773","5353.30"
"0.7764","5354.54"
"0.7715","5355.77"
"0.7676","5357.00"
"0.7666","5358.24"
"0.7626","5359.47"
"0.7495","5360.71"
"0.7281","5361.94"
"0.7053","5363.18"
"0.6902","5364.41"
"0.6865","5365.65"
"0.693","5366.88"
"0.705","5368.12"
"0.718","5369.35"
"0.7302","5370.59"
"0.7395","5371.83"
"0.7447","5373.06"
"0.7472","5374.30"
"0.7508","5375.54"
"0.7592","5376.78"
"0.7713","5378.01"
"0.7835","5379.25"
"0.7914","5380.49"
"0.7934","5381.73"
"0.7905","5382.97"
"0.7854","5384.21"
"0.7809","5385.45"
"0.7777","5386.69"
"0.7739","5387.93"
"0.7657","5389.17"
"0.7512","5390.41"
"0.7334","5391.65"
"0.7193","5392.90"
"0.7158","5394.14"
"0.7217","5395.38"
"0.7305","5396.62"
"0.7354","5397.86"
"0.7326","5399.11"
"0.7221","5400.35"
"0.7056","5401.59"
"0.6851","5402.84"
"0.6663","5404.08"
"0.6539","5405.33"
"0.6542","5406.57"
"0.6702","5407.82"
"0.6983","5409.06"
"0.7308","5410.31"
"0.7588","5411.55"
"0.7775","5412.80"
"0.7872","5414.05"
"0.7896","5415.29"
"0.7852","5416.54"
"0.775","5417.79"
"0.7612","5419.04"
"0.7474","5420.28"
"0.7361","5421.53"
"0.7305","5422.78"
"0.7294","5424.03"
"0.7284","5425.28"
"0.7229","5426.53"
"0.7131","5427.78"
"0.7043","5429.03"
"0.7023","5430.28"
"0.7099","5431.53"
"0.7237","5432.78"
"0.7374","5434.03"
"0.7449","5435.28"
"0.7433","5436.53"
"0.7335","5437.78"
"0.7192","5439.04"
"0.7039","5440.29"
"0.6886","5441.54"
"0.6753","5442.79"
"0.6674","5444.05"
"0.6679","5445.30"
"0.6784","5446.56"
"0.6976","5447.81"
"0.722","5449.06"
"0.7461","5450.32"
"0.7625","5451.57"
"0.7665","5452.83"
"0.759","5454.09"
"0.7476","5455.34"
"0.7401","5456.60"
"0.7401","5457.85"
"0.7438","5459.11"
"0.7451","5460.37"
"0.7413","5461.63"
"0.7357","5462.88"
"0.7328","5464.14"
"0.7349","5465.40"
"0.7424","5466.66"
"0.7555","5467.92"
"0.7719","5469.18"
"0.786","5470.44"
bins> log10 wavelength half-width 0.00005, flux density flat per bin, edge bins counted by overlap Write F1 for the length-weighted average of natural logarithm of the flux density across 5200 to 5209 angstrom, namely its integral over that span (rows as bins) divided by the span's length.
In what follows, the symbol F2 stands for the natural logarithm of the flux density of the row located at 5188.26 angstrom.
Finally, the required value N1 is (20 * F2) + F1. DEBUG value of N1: -8.8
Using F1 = -0.38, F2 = -0.42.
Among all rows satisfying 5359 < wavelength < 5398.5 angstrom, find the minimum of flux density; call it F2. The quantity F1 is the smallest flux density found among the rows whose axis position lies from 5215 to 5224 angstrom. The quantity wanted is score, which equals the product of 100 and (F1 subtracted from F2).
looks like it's 0.2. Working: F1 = 0.6849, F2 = 0.6865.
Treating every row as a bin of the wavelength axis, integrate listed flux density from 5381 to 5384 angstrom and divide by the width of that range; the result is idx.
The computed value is 0.791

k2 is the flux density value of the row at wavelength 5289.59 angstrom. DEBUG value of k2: 0.7382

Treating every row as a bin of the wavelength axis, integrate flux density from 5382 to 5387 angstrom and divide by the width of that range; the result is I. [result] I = 0.78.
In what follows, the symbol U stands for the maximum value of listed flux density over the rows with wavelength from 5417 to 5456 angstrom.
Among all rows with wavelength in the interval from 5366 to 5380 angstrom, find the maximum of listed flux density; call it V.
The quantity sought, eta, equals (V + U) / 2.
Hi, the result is 0.779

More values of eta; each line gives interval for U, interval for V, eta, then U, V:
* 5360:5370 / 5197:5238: 0.765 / 0.7495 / 0.7812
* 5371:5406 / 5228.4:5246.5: 0.776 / 0.7934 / 0.7586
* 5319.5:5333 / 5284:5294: 0.773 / 0.7902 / 0.7554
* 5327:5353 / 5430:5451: 0.760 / 0.7733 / 0.7461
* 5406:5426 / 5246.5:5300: 0.805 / 0.7896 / 0.8207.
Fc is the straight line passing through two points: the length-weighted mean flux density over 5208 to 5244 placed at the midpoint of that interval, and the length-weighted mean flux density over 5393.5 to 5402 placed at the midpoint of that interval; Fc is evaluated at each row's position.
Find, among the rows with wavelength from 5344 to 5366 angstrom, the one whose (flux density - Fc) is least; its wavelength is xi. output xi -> 5365.65 angstrom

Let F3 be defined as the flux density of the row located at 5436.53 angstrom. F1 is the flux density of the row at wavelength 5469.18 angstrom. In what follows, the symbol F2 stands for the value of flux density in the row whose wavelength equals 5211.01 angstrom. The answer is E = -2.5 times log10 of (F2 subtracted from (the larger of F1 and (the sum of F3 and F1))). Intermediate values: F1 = 0.7719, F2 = 0.6379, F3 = 0.7433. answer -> 0.14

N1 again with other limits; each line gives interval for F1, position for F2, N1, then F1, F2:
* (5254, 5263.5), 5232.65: -6.1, -0.32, -0.29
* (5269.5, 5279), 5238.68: -6.9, -0.26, -0.33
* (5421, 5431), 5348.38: -5.7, -0.33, -0.27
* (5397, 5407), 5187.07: -9.3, -0.36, -0.45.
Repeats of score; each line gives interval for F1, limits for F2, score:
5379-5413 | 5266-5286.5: 1.0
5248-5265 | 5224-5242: -3.5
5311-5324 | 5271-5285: -0.4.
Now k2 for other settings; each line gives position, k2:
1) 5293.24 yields 0.7554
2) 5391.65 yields 0.7334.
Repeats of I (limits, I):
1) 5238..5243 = 0.69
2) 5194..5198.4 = 0.76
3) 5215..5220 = 0.70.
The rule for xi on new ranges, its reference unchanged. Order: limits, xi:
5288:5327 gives 5326.26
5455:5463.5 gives 5462.88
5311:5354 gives 5328.71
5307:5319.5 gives 5310.34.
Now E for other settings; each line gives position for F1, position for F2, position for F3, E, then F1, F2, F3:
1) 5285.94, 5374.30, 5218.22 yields 0.41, 0.7333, 0.7472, 0.7022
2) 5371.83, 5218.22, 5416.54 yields 0.21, 0.7395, 0.7022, 0.7852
